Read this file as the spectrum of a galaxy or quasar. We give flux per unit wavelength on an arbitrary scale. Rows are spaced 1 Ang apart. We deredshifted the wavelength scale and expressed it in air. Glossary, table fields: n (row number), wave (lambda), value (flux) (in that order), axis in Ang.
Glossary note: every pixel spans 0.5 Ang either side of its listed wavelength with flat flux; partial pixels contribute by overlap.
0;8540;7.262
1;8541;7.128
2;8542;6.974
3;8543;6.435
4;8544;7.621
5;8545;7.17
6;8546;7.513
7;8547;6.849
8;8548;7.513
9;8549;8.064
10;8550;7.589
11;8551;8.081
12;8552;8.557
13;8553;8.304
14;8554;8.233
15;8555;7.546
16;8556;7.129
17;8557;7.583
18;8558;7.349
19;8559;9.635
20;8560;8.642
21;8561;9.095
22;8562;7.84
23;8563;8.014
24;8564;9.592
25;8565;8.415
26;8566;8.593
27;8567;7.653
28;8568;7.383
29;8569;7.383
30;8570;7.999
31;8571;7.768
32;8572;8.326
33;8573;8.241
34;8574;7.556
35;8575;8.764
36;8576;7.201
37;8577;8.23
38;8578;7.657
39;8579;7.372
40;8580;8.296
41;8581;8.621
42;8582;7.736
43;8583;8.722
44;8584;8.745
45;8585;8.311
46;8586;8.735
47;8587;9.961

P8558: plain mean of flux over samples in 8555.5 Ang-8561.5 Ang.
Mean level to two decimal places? 8.24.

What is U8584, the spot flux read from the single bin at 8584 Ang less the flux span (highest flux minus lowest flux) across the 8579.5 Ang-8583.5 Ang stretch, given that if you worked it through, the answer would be 7.8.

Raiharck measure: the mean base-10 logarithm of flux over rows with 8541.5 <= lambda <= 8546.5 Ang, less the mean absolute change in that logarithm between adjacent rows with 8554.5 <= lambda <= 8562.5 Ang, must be 0.808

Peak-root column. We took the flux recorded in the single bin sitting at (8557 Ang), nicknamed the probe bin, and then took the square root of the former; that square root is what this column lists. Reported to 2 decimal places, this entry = 2.75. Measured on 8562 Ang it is 2.80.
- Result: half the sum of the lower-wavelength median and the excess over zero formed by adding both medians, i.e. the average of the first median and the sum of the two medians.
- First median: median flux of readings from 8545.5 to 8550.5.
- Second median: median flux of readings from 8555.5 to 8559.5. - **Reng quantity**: 11.2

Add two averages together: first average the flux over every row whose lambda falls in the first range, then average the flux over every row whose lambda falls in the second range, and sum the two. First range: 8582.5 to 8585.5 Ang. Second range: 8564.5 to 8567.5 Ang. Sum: 16.8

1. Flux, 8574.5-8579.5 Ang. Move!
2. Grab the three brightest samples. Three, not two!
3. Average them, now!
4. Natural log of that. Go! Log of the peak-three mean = 2.11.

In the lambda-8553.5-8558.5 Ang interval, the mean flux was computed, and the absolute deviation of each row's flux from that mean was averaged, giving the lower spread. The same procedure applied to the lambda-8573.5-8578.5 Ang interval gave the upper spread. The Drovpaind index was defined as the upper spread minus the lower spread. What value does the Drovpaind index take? 0.22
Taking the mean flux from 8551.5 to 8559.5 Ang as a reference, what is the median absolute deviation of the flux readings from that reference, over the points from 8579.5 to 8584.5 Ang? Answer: 0.6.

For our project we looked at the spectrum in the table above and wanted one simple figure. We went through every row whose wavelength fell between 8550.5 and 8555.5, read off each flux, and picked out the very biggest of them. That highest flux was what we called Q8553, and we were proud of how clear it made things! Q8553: 8.557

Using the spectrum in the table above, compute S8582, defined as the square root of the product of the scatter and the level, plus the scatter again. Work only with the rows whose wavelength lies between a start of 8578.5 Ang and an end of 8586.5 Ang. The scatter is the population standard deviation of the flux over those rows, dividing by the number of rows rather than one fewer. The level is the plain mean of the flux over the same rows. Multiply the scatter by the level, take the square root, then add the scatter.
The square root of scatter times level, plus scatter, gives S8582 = 2.5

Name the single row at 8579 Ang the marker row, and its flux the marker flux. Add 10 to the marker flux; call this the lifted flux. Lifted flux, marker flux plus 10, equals 17.37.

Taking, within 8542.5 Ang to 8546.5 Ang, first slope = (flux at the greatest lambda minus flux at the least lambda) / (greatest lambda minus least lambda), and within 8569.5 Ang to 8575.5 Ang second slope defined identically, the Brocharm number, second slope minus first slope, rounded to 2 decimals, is -0.21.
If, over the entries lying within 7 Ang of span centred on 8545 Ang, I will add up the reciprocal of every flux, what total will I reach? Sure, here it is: 0.98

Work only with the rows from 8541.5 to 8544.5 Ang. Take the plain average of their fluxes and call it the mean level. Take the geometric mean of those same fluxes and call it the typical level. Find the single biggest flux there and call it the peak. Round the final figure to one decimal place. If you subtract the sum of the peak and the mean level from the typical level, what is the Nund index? -7.6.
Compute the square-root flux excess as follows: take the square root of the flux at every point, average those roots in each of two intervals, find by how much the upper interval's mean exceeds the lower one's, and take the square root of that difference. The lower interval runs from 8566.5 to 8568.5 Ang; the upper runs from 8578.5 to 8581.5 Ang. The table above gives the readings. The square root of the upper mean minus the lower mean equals 0.32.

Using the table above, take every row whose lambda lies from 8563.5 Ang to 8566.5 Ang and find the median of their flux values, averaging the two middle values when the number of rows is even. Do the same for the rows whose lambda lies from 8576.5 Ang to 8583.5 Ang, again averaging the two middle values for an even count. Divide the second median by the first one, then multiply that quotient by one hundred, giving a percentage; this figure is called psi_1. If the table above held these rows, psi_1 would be 96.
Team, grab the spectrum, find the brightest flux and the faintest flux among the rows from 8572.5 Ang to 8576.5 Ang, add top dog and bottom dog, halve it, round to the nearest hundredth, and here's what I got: 7.98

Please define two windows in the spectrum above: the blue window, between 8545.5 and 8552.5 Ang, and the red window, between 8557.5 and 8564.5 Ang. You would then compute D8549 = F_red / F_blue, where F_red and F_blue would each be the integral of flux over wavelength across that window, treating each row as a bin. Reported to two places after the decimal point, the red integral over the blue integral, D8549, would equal 1.11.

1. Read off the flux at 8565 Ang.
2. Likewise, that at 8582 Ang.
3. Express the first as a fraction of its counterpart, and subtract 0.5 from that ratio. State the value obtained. 0.59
